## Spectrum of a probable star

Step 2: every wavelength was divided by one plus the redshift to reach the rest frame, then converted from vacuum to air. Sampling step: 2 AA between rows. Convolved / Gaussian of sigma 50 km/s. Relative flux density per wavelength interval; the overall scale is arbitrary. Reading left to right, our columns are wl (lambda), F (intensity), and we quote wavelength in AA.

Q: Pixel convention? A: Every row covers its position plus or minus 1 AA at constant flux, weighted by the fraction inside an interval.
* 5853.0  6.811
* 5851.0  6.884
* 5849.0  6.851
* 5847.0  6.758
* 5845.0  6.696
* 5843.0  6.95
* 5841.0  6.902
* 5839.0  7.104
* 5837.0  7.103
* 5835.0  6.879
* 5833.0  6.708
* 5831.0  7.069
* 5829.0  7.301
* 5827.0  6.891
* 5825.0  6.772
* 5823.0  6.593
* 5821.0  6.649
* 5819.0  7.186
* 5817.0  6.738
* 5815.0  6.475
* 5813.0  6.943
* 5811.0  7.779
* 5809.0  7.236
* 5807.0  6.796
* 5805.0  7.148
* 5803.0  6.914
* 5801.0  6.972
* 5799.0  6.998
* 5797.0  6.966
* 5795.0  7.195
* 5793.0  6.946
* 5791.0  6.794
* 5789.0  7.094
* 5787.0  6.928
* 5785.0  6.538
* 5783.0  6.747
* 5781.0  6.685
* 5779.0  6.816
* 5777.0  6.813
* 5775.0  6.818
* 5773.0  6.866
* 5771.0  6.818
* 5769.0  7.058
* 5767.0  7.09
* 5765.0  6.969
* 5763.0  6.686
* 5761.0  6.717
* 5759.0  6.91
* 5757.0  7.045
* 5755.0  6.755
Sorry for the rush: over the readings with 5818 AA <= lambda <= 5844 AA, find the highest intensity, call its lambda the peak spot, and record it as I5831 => 5829.0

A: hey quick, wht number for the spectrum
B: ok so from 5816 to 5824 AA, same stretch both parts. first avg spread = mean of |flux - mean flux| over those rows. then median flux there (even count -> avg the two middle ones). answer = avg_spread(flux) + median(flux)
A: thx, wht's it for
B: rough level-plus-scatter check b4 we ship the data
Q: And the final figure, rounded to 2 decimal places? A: 6.89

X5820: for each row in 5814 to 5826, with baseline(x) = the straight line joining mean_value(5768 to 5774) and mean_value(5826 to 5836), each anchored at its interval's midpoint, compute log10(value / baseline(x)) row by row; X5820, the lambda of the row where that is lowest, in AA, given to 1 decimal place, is 5815.0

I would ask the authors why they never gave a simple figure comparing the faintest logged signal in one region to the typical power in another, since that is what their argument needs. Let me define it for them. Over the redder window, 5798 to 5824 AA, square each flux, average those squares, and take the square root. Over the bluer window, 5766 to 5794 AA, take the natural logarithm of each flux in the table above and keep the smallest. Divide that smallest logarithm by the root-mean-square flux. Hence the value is 0.270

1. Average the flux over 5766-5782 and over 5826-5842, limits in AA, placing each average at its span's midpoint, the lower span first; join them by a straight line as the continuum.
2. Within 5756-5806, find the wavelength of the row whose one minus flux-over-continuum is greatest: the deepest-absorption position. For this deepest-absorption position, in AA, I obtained 5785.0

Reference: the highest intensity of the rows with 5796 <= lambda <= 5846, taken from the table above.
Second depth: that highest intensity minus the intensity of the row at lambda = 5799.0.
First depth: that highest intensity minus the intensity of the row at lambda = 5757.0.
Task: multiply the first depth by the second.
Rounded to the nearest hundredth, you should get 0.57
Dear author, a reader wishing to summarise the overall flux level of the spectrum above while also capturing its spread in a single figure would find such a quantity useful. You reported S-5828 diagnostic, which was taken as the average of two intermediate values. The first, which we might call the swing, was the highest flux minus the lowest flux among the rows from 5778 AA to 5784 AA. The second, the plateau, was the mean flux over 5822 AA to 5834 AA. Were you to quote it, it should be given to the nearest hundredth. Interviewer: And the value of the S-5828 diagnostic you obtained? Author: 3.51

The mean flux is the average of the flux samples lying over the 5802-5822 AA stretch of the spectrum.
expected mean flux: 6.99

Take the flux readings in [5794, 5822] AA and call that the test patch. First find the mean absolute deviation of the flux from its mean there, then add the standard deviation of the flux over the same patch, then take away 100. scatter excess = -99.5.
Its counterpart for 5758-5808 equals -99.7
